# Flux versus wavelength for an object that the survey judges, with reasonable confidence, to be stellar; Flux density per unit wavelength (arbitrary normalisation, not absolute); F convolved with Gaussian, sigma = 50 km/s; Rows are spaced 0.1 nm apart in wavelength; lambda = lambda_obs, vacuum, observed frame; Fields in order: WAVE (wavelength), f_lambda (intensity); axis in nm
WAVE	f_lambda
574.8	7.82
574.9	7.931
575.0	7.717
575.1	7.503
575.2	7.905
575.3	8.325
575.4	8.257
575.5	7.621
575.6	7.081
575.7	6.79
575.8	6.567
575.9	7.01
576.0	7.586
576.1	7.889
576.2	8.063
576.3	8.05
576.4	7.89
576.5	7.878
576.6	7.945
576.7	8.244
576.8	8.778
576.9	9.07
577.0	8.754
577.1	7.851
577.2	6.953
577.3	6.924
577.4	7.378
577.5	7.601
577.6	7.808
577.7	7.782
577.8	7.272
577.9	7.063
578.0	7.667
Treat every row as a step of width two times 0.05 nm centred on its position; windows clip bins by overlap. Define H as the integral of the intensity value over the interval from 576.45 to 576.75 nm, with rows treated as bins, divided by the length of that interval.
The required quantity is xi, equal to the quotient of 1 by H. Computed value 0.125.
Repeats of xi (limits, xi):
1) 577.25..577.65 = 0.135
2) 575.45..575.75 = 0.140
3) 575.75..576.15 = 0.138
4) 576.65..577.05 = 0.115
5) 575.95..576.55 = 0.127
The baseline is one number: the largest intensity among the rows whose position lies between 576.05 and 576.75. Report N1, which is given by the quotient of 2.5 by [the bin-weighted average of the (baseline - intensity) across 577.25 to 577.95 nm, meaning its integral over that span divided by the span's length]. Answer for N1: 3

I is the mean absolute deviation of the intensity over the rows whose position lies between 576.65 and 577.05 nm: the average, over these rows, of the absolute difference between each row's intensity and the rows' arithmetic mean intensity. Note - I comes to 0.2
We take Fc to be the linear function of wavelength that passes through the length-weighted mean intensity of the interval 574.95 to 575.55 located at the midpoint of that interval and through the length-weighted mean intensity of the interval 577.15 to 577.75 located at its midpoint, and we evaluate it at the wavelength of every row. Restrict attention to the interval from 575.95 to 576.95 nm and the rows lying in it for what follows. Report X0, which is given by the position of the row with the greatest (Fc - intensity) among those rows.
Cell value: 576.0 nm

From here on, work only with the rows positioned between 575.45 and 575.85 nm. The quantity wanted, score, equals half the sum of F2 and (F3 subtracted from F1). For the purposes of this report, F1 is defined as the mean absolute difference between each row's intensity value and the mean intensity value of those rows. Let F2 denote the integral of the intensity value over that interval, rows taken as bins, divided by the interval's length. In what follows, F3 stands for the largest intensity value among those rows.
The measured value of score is -0.135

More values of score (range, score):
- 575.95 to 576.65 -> -0.030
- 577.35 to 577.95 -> -0.039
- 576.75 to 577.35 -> -0.101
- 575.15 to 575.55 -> -0.017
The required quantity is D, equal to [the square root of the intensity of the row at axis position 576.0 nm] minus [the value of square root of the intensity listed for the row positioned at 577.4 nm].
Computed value 0.04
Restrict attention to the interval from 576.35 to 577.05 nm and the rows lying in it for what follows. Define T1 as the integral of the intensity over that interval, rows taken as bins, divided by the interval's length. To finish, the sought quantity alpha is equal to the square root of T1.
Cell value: 2.89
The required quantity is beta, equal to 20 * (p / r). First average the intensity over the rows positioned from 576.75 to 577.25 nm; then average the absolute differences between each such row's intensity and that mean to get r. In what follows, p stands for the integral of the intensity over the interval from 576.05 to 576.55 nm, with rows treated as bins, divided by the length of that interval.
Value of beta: 226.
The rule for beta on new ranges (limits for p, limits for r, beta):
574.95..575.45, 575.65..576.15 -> 349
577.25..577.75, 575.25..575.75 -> 276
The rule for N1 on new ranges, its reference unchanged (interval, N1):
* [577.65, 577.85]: 3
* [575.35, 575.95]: 2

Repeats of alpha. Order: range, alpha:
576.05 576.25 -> 2.82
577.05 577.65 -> 2.72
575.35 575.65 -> 2.77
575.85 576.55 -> 2.79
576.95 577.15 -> 2.88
